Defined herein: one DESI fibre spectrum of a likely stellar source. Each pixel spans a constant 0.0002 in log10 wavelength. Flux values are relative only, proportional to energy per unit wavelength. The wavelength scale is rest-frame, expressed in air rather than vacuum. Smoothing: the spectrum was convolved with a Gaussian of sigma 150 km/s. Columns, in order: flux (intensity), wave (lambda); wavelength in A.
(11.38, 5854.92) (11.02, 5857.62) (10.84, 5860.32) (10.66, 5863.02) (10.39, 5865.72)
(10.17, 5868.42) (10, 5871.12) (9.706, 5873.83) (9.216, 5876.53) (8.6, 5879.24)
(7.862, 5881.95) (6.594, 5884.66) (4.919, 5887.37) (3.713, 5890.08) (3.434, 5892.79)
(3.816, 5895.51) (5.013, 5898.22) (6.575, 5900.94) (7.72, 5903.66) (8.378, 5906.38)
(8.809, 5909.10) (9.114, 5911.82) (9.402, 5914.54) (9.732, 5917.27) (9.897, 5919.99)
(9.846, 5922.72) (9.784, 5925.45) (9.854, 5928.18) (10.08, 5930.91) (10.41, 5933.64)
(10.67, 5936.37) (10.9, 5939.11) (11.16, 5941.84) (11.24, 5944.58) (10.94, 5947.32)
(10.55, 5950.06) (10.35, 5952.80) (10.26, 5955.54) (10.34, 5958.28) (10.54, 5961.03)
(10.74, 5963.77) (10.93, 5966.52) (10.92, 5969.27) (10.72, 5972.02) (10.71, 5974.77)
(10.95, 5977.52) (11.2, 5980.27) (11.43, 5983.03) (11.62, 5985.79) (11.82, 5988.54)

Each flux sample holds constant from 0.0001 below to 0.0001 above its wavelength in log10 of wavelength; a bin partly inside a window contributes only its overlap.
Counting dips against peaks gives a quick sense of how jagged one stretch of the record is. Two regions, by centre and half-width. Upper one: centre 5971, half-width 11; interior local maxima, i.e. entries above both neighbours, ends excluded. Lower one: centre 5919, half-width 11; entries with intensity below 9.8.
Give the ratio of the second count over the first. 5.0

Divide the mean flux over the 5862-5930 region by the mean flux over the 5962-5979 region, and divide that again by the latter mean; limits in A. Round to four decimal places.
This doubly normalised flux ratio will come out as 0.0693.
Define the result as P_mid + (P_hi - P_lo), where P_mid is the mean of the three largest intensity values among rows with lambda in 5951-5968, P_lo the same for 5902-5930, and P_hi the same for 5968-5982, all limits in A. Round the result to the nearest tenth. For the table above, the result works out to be 11.9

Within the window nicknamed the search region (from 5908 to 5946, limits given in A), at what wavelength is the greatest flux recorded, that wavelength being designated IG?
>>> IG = 5944.58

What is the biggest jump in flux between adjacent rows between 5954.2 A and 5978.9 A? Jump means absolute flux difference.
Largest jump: 0.24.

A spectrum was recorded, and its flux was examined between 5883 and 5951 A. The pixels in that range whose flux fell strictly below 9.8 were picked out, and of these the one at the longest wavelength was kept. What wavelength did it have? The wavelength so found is 5925.45 A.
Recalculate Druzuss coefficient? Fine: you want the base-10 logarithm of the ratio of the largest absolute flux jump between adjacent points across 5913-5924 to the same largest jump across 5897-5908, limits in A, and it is -0.68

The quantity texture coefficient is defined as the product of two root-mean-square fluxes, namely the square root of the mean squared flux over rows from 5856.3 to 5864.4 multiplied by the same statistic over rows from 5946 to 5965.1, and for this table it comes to 114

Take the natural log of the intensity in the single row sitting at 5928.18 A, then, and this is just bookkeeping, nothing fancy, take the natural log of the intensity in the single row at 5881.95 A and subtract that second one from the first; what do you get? 0.2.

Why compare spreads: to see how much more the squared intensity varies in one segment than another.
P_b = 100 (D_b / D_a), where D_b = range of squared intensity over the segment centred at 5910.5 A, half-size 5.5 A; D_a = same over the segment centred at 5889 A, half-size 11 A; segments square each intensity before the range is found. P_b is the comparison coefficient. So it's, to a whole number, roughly 29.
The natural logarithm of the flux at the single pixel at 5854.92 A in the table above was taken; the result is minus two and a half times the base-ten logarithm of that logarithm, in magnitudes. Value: -0.965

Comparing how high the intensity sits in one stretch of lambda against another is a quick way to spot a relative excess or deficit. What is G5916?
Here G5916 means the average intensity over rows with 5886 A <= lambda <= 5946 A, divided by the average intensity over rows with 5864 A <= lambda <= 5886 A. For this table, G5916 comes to 0.92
